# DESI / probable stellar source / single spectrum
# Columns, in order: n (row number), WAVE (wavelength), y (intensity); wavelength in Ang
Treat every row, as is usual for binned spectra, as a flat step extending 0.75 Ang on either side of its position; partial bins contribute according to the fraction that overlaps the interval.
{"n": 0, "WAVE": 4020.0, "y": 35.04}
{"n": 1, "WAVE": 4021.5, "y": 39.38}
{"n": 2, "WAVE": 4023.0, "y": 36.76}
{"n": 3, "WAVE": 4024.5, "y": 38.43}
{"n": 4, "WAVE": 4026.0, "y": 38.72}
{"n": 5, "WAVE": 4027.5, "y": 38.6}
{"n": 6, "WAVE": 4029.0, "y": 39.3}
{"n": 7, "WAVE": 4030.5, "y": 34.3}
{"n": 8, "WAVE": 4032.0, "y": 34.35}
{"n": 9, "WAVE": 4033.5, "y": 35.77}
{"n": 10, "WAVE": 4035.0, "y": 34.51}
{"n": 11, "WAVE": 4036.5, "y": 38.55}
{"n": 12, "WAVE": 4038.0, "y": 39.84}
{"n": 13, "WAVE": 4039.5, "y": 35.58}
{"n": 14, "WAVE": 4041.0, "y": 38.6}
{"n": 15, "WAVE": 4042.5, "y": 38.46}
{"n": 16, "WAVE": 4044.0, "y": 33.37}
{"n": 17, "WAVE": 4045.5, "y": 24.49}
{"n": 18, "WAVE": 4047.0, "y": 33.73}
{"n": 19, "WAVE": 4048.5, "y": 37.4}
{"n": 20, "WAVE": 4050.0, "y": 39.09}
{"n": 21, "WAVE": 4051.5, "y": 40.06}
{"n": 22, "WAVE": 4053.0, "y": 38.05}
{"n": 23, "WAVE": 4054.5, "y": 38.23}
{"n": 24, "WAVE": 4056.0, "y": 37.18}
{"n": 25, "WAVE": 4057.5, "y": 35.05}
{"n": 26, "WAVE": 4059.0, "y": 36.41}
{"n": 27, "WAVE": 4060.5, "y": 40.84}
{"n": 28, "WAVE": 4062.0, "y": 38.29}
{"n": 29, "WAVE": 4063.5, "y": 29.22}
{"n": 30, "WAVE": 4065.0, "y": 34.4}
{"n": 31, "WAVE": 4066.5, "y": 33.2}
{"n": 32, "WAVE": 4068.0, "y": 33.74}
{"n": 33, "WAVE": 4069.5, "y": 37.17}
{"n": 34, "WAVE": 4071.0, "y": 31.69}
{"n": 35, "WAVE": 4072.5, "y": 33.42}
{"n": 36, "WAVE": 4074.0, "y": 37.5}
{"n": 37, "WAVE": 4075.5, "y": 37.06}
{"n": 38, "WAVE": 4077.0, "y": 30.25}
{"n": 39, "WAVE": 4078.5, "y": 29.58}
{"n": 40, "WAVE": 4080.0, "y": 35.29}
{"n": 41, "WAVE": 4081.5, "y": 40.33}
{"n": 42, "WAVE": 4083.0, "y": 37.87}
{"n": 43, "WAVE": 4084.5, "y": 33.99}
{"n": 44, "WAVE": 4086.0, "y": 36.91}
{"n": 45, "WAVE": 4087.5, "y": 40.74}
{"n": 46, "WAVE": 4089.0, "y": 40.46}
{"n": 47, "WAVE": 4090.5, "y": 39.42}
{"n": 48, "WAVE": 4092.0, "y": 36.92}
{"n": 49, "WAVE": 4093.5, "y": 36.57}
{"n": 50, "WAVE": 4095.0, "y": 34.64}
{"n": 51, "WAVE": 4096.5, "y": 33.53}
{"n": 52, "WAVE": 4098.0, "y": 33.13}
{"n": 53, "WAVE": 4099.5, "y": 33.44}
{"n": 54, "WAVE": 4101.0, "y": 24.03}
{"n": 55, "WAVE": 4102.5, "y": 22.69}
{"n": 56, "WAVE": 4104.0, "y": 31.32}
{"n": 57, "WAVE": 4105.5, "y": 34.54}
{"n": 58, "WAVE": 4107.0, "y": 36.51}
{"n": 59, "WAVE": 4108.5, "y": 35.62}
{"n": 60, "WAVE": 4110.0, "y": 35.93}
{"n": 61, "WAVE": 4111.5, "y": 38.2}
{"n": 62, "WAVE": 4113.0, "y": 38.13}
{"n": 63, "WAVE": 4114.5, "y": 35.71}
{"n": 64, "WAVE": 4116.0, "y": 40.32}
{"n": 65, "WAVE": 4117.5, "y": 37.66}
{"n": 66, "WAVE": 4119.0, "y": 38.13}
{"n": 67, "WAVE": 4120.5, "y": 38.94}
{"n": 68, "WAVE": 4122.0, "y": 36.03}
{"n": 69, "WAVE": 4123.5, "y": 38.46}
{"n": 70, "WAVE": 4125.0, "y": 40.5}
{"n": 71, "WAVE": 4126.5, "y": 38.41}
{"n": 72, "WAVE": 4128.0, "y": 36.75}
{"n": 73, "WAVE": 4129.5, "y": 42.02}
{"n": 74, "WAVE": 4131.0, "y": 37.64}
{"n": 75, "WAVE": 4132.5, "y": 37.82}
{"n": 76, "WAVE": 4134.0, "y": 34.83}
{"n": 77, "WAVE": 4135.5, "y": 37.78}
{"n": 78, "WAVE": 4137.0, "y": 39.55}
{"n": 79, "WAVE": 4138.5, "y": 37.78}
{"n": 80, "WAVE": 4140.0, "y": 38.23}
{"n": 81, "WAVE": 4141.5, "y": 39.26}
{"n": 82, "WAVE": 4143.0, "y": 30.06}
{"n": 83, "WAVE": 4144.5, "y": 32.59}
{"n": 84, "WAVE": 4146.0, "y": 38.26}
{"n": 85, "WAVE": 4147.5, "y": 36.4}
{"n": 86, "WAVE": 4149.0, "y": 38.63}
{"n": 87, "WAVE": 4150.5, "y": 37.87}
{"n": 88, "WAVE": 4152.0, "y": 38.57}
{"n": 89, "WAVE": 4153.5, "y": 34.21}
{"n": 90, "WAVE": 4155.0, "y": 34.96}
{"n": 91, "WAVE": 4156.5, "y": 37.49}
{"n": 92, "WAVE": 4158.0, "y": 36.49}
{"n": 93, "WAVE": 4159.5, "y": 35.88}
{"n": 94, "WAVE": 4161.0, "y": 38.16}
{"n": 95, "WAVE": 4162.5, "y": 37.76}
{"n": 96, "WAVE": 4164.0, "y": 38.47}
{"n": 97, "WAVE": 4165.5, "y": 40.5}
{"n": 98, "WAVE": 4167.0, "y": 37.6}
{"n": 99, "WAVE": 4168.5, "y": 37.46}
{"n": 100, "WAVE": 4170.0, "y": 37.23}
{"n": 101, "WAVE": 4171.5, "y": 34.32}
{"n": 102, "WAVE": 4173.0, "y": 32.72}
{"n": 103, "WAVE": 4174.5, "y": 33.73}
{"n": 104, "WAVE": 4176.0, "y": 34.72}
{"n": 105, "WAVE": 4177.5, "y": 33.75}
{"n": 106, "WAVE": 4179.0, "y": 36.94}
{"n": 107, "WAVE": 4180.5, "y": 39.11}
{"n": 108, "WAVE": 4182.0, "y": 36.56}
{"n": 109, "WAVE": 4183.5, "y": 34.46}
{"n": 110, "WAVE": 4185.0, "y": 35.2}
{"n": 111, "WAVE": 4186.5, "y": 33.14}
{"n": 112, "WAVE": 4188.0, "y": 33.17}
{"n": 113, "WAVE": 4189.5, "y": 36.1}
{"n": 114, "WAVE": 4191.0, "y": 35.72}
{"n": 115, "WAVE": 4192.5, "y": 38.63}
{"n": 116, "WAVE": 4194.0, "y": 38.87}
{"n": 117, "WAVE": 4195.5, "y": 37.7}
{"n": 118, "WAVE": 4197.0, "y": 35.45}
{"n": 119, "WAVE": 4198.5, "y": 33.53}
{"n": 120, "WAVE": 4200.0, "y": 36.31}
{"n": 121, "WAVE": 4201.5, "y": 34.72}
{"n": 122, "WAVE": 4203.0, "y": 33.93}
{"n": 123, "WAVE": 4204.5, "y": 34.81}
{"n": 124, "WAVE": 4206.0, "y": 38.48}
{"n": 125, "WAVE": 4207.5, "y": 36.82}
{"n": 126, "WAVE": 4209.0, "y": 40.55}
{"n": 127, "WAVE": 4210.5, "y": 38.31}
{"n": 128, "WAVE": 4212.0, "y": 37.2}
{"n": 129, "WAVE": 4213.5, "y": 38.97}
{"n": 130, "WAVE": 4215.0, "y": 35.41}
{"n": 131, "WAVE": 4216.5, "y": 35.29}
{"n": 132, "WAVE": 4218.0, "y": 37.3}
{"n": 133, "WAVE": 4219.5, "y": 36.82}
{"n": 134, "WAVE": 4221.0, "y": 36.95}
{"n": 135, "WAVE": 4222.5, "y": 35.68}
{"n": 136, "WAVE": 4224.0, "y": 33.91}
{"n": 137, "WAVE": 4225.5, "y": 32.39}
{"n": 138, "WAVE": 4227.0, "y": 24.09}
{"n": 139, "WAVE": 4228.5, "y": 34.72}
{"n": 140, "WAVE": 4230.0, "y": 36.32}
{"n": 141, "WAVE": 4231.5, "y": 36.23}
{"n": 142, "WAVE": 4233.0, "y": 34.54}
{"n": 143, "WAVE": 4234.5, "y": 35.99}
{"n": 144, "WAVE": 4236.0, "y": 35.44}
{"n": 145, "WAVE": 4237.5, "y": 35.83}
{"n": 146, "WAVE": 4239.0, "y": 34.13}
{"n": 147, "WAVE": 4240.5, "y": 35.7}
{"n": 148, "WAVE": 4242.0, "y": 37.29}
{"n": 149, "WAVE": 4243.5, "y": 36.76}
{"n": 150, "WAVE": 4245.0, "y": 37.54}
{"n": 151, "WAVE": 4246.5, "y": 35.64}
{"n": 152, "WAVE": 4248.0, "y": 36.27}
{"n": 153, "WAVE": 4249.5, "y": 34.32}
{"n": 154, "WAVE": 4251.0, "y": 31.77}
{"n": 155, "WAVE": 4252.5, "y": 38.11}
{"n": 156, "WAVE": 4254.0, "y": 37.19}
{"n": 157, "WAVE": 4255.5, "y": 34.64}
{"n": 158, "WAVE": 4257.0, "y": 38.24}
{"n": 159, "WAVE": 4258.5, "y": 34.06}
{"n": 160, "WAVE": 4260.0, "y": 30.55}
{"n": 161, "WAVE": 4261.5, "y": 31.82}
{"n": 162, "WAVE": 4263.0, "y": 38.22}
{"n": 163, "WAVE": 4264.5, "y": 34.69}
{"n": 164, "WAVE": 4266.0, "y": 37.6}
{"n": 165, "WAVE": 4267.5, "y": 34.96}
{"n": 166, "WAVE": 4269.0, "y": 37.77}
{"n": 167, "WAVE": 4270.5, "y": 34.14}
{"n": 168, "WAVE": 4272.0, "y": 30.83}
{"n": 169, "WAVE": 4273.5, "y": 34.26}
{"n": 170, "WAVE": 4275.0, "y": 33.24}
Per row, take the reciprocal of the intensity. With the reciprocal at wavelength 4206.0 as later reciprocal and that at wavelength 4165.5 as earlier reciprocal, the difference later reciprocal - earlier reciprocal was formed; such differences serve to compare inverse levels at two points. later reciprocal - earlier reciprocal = 0.0013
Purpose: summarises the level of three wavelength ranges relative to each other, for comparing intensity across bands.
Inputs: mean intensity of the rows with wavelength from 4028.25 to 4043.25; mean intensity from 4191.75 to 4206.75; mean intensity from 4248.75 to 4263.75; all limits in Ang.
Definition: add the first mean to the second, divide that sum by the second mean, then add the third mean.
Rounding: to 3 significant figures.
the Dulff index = 36.9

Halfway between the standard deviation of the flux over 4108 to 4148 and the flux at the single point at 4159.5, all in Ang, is 19.1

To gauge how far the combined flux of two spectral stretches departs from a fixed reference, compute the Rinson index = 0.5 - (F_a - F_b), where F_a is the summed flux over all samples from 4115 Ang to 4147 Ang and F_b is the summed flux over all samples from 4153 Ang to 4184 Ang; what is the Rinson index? -28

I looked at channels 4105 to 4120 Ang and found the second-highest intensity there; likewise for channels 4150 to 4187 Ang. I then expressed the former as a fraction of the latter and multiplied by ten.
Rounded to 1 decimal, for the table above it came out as 9.8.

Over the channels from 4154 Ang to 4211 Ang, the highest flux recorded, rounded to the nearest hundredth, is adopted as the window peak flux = 40.55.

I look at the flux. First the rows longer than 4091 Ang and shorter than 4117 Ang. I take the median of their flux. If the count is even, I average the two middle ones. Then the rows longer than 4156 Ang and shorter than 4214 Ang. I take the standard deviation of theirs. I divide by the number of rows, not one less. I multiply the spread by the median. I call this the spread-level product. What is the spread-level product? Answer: 73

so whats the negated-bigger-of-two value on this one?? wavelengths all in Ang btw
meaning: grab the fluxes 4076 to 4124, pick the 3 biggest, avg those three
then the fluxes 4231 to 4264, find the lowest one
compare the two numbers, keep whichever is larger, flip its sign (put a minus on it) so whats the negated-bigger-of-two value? -40.5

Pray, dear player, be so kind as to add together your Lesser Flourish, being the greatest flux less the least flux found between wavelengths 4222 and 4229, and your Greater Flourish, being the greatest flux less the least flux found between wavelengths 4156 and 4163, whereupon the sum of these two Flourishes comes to 13.9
